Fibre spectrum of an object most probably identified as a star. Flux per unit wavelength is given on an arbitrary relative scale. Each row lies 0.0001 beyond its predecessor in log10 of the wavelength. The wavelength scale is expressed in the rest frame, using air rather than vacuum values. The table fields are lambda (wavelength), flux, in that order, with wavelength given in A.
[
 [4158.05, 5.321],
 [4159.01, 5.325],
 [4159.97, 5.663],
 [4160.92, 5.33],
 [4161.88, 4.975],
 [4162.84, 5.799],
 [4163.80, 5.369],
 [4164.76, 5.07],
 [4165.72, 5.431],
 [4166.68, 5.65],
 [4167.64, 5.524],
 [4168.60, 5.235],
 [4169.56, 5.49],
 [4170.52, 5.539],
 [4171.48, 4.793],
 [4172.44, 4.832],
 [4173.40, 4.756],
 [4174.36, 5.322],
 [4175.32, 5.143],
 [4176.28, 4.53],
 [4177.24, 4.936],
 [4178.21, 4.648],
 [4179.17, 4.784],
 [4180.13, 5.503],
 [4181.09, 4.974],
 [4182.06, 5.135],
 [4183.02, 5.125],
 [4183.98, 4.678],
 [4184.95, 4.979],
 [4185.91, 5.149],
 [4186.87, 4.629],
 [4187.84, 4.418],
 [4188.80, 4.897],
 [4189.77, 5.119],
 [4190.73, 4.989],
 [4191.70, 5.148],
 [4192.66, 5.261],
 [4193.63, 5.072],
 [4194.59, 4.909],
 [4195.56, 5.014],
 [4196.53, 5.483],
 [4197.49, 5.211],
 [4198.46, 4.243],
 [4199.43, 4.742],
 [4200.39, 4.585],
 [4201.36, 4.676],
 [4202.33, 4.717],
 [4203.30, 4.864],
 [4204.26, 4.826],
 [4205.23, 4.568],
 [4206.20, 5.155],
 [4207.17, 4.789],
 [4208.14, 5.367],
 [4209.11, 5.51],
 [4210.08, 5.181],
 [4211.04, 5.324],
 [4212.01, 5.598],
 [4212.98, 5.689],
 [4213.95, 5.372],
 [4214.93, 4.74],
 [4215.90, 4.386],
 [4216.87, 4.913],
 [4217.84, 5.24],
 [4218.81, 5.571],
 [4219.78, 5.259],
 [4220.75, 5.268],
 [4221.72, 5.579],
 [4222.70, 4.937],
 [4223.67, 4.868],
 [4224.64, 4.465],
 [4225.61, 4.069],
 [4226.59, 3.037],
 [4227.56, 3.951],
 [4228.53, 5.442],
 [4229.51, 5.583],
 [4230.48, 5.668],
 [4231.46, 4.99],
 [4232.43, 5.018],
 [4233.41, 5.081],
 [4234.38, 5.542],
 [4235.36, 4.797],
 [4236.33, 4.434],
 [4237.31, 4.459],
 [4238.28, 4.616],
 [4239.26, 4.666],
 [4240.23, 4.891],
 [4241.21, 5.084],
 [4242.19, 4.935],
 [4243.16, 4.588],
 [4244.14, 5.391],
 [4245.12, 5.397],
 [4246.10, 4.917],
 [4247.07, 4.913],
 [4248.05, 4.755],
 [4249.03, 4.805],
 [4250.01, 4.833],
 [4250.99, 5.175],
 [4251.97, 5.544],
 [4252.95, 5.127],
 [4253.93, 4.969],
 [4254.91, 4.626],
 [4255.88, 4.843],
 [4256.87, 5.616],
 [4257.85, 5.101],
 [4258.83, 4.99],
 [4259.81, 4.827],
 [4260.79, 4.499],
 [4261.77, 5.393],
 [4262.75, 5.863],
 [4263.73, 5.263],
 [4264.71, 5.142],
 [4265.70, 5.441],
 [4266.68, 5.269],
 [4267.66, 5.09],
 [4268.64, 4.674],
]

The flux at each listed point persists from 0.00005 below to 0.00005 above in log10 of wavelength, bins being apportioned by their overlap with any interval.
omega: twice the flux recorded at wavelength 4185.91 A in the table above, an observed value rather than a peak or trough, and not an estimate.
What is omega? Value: 10.3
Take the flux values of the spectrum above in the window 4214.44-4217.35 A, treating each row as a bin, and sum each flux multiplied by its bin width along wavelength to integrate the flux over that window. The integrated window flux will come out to 14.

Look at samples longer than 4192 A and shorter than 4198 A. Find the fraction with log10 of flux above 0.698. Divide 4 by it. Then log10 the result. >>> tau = 0.68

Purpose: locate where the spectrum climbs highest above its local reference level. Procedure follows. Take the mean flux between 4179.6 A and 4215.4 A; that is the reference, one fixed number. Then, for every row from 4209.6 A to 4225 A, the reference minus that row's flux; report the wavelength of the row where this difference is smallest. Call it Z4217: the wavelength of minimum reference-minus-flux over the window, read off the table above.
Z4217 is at 4212.98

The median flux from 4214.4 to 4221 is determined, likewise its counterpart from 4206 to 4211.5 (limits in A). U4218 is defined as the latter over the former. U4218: 1.00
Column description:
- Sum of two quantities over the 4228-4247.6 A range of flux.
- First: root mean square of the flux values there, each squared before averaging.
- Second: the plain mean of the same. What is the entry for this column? 10.05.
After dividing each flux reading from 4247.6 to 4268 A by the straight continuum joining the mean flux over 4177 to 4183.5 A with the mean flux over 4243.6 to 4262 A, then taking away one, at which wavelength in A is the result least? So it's 4260.79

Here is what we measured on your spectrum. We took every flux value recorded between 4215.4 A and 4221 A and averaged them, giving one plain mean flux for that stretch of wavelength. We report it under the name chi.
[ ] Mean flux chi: 5.1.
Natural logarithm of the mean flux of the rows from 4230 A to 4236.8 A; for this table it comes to 1.62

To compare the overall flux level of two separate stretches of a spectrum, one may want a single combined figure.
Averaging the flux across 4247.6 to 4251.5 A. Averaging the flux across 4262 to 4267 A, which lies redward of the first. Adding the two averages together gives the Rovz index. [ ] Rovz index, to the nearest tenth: 10.3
